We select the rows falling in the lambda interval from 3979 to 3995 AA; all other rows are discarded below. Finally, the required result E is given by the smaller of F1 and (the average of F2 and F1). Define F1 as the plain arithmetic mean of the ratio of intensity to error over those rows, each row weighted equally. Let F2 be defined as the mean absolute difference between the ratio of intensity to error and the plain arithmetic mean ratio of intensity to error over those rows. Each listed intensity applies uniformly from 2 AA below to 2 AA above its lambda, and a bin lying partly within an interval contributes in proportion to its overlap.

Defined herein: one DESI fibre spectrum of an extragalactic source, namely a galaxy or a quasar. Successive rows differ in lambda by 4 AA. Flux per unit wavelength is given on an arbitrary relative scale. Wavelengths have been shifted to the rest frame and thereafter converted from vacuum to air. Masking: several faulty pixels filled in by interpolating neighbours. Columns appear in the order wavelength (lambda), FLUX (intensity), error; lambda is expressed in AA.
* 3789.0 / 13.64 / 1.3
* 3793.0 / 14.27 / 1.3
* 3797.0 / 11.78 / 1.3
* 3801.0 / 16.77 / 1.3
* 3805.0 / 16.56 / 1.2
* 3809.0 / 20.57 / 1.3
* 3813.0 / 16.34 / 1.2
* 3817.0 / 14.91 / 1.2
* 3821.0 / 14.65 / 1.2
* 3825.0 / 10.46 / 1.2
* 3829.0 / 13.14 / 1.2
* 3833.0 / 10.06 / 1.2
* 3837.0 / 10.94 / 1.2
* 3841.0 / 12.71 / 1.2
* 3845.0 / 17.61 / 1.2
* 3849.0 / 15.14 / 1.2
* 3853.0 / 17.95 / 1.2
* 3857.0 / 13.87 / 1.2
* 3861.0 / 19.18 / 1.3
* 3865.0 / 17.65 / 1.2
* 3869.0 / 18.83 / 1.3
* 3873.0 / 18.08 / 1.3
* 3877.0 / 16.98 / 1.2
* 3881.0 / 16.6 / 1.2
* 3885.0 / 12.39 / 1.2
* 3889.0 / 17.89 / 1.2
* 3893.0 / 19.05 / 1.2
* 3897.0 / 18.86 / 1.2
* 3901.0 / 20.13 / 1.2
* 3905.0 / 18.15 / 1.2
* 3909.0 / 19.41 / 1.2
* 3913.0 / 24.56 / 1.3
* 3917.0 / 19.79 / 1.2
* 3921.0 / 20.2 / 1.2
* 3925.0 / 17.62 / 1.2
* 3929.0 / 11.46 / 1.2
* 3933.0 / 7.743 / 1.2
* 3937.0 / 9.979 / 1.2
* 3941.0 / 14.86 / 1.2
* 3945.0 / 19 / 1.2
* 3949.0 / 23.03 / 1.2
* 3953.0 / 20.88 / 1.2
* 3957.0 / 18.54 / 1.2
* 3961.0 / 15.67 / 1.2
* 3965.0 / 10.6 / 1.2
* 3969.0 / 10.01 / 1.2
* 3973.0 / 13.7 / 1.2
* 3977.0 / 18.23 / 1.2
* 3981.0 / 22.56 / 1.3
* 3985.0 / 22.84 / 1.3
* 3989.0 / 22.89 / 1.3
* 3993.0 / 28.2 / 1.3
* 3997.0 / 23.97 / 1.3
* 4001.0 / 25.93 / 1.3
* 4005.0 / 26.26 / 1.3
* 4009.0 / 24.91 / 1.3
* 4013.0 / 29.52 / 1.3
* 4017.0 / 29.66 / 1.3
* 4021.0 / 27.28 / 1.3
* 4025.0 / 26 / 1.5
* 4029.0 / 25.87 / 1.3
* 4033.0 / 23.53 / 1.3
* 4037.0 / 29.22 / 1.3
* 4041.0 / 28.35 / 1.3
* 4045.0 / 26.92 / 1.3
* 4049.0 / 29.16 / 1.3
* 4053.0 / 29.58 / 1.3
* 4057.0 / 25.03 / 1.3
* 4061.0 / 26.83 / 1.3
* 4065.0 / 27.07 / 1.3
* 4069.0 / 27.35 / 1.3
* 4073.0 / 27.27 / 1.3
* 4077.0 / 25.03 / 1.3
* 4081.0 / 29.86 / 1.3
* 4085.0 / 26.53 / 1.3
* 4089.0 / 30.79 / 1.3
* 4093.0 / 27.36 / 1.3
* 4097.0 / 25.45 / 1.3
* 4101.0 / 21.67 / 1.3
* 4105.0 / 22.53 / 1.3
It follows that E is 10.1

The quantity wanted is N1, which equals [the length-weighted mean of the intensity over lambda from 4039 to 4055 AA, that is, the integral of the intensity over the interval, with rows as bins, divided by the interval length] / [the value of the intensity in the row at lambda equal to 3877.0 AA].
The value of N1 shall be 1.68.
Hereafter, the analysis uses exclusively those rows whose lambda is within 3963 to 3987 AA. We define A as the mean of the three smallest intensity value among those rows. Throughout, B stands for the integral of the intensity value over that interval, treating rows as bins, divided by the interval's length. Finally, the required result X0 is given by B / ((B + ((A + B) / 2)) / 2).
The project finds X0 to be 1.08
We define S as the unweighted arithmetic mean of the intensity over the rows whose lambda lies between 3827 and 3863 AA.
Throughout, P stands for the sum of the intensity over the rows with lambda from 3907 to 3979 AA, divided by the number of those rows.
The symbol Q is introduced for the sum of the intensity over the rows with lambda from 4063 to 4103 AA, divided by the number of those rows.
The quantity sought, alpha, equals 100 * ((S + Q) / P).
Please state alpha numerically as 252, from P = 16.4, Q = 27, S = 14.5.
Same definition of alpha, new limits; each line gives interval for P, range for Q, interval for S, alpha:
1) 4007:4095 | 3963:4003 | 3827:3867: 127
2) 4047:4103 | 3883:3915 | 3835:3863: 126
